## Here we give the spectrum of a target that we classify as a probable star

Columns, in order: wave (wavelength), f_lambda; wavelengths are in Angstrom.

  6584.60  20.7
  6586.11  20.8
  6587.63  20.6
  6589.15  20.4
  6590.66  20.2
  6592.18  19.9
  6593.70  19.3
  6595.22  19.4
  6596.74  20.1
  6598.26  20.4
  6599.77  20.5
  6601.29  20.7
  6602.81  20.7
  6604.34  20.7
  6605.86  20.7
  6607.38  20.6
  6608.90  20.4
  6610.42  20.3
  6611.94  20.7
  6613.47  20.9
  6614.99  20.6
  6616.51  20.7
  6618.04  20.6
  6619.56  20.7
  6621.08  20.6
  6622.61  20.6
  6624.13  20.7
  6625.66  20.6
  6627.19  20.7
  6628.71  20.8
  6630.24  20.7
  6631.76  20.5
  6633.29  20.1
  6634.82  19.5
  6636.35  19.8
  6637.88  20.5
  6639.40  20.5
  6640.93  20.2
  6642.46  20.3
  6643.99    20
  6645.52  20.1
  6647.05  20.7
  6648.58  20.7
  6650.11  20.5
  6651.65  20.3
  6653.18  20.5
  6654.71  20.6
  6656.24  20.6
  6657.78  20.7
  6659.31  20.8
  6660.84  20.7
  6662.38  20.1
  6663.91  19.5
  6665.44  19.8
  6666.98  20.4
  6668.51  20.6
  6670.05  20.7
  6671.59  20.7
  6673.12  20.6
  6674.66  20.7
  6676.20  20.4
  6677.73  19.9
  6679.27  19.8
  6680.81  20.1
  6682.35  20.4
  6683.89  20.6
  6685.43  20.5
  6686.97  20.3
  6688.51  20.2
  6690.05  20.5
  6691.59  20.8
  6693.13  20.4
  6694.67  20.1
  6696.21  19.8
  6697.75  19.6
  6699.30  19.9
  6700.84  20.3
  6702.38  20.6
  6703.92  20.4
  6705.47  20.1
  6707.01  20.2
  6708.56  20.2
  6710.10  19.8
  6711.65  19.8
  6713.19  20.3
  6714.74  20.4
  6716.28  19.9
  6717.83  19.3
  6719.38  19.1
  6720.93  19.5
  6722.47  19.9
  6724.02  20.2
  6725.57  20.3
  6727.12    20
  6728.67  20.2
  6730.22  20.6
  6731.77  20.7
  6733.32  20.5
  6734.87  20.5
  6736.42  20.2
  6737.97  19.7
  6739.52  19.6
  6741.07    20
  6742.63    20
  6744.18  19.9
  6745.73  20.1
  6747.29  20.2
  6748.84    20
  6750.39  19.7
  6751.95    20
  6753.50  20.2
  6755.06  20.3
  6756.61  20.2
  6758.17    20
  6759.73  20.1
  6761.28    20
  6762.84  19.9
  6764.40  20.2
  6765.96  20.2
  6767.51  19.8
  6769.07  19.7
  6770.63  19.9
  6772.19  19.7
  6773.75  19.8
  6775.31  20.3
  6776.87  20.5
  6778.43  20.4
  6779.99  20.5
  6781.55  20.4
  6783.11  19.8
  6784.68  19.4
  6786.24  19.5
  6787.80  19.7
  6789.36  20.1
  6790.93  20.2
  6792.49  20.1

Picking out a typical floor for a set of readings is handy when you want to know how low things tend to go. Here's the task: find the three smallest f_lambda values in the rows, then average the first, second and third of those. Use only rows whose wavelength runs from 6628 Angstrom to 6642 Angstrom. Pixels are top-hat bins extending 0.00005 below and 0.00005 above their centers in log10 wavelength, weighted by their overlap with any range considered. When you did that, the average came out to 19.8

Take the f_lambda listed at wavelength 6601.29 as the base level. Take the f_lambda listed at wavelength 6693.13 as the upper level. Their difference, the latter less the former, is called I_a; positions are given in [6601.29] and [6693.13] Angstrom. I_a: -0.3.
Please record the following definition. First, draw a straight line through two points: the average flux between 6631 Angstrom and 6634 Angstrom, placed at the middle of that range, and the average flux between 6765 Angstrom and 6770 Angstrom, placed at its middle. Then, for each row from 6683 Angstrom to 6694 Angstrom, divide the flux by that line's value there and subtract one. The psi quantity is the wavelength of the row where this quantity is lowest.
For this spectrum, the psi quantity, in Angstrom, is 6688.51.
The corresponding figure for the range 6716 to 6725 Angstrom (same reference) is 6719.38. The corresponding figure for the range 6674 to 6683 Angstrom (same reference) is 6679.27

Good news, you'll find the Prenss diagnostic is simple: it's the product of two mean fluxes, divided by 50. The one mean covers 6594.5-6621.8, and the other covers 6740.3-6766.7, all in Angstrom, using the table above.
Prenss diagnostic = 8.23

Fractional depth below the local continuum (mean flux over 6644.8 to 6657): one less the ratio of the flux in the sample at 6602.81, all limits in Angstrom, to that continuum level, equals -0.010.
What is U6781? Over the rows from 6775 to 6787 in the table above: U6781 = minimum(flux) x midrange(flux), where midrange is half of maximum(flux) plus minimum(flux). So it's 387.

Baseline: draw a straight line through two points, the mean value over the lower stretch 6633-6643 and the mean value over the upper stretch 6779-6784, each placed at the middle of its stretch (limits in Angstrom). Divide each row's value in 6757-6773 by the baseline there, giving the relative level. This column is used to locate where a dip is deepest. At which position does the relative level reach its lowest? 6772.19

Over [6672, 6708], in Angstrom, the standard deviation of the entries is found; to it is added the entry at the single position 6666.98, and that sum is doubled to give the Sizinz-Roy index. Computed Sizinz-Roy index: 41.4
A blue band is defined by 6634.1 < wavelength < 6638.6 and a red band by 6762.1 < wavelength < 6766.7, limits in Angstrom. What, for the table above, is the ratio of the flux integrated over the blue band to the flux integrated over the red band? 0.97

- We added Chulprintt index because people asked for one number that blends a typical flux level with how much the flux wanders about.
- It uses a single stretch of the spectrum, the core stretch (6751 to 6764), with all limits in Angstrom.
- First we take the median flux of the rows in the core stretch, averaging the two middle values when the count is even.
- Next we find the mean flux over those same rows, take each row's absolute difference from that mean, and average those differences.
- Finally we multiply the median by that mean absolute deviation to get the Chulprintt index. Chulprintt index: 2.3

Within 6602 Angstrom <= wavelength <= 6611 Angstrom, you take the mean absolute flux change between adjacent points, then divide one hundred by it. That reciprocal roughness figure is 1250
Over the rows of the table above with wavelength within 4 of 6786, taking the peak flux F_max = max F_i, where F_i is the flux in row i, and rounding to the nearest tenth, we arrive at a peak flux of 20.1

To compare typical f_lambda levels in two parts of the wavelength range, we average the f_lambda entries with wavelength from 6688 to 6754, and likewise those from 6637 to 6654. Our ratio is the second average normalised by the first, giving 1.02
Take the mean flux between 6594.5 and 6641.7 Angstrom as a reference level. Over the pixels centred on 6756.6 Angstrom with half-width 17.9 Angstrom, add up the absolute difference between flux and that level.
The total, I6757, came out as 11.3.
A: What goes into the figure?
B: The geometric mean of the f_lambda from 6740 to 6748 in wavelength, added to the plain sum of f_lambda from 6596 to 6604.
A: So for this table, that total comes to 122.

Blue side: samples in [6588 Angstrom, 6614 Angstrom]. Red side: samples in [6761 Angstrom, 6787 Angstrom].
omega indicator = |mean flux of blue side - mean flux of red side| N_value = 0.35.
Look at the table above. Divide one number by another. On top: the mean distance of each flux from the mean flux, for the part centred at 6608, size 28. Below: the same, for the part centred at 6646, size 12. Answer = 1.0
